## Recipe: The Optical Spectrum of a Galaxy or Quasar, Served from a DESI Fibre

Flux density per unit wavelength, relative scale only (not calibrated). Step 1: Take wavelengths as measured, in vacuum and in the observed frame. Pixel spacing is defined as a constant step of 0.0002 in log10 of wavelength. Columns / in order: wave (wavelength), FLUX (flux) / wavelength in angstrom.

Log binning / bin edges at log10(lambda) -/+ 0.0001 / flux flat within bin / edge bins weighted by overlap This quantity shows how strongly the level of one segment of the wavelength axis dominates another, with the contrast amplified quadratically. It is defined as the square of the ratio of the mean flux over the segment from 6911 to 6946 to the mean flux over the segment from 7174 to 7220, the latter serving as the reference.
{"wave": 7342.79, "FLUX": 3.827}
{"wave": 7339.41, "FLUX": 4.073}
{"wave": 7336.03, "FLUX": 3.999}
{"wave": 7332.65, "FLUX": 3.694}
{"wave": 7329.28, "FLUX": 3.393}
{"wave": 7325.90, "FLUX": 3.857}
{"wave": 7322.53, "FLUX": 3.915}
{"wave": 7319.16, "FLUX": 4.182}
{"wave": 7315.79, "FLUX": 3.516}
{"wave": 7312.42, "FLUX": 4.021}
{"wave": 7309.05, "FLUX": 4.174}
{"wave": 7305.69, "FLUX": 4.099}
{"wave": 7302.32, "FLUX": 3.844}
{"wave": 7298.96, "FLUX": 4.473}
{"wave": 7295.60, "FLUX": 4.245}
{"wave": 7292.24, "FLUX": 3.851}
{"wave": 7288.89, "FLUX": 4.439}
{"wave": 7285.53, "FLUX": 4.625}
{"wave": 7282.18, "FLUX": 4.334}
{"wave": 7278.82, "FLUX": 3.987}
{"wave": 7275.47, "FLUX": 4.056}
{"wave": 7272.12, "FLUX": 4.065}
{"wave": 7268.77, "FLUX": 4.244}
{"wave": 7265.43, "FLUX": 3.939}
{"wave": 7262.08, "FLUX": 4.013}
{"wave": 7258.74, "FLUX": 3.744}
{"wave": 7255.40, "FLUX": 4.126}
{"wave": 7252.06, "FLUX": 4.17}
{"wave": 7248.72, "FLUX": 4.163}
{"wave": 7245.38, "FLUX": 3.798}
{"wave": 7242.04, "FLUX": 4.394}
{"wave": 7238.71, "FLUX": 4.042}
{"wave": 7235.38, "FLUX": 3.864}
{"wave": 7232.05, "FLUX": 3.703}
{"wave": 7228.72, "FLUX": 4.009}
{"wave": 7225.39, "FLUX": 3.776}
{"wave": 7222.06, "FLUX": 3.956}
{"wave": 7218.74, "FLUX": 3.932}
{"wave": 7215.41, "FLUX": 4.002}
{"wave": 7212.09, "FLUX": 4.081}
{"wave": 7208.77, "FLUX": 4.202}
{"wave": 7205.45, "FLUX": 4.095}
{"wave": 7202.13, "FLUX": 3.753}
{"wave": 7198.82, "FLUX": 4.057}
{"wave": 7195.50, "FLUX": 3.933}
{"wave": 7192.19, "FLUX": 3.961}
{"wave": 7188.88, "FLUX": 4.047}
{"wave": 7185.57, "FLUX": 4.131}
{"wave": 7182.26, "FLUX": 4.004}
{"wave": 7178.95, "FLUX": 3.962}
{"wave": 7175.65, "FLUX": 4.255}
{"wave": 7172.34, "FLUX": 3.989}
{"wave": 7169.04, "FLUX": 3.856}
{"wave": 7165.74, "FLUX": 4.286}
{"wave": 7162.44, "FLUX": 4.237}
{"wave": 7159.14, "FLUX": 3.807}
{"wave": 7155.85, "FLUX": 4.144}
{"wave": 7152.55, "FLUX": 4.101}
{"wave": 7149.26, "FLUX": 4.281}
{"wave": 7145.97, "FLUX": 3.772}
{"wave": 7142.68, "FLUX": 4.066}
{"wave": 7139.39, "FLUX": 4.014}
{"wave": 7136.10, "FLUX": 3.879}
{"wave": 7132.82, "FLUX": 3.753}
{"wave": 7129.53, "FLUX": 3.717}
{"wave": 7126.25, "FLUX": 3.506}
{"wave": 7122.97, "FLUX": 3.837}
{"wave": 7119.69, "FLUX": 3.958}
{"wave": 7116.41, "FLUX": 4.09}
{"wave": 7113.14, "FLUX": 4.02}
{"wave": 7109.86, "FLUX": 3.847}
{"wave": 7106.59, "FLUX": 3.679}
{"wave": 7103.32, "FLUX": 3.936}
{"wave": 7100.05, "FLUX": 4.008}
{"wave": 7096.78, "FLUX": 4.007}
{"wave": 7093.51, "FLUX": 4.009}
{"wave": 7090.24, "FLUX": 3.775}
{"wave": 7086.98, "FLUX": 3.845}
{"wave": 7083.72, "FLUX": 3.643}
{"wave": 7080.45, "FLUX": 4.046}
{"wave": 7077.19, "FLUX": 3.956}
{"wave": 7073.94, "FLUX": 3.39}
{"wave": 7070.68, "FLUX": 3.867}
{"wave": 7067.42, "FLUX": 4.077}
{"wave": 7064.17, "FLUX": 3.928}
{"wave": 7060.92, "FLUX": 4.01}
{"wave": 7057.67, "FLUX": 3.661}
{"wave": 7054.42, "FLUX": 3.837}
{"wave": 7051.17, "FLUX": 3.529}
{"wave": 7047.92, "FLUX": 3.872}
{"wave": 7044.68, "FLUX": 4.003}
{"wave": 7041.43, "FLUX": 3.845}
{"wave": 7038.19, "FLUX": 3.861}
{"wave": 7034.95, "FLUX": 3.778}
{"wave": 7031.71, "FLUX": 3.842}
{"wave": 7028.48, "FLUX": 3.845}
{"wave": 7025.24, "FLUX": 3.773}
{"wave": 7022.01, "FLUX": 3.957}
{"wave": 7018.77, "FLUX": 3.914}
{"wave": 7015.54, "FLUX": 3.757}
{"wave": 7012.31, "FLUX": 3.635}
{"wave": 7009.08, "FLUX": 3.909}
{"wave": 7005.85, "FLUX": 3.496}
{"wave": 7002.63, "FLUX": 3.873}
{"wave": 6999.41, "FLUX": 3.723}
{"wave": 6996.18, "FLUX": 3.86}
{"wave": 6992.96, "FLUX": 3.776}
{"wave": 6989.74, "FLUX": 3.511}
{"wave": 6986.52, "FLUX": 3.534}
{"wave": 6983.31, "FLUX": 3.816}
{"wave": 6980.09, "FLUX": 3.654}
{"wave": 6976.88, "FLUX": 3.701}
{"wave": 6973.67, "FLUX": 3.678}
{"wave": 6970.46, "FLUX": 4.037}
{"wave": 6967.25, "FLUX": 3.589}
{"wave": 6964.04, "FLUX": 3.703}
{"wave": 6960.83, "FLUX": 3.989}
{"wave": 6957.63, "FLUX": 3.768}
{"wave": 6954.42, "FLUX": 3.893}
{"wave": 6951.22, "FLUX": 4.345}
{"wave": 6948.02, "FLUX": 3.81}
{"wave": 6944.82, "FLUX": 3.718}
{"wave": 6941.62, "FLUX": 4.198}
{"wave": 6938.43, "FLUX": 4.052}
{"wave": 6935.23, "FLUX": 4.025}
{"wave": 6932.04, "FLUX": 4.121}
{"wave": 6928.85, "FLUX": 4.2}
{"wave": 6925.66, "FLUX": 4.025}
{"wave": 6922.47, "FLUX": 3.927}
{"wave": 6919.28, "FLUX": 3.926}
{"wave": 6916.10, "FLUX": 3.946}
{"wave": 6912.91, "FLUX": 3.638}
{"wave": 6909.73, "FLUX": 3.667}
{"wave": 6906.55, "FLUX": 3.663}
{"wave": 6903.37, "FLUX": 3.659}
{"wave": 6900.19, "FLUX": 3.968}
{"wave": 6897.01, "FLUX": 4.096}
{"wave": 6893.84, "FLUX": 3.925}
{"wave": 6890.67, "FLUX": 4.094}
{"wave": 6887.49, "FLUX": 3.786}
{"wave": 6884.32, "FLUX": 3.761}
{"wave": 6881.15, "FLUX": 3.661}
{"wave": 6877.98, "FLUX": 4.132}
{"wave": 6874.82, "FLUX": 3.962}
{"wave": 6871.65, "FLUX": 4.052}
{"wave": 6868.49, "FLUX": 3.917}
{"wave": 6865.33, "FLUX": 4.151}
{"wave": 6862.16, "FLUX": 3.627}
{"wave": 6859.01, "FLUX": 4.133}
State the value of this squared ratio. 0.98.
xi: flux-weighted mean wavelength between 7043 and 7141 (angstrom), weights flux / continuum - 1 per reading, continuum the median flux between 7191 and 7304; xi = 7090.7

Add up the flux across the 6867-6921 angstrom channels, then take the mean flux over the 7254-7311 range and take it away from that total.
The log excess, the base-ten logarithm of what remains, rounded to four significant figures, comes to 1.790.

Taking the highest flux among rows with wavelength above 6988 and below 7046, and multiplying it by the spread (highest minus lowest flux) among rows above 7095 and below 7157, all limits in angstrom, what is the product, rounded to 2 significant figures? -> 3.1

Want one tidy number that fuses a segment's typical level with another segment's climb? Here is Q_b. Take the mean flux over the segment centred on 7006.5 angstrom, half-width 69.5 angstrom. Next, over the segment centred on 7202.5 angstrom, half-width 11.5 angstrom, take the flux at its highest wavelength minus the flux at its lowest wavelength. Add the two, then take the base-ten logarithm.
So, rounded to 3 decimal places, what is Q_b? 0.595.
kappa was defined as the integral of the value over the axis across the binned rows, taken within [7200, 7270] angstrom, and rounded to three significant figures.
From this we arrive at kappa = 280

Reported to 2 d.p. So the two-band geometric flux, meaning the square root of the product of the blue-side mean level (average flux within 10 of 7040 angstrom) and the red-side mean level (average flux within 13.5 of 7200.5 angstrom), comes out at 3.94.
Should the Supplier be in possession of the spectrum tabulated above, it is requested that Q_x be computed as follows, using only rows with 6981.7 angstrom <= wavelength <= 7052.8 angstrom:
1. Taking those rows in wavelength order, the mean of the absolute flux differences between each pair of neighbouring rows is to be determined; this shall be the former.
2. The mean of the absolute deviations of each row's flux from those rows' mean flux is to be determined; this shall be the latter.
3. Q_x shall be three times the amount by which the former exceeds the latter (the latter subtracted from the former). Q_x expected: 0.14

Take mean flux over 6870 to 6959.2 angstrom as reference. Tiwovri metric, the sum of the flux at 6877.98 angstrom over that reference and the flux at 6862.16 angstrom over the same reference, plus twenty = 22.0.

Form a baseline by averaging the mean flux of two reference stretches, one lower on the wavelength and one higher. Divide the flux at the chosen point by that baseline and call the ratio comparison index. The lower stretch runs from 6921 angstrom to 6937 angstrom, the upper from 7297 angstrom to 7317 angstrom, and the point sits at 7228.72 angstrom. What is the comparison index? 0.99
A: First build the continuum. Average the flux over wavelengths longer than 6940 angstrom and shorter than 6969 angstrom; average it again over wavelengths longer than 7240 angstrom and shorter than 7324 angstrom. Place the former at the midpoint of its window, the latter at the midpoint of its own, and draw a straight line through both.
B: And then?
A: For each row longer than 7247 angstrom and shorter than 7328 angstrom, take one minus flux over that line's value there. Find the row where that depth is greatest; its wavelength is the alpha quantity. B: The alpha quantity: 7315.79 angstrom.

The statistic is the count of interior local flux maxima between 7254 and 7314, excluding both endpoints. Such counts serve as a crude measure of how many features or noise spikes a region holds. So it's 5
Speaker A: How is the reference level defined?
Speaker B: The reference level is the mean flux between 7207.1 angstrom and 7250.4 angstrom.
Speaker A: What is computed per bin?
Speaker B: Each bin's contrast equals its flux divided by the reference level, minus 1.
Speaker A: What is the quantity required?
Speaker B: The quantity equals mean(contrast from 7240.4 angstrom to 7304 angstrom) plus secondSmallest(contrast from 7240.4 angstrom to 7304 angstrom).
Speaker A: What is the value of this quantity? -0.01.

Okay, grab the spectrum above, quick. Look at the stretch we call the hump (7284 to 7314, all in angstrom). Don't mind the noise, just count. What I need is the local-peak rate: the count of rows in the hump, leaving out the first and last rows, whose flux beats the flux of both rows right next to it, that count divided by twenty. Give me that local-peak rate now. 0.1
